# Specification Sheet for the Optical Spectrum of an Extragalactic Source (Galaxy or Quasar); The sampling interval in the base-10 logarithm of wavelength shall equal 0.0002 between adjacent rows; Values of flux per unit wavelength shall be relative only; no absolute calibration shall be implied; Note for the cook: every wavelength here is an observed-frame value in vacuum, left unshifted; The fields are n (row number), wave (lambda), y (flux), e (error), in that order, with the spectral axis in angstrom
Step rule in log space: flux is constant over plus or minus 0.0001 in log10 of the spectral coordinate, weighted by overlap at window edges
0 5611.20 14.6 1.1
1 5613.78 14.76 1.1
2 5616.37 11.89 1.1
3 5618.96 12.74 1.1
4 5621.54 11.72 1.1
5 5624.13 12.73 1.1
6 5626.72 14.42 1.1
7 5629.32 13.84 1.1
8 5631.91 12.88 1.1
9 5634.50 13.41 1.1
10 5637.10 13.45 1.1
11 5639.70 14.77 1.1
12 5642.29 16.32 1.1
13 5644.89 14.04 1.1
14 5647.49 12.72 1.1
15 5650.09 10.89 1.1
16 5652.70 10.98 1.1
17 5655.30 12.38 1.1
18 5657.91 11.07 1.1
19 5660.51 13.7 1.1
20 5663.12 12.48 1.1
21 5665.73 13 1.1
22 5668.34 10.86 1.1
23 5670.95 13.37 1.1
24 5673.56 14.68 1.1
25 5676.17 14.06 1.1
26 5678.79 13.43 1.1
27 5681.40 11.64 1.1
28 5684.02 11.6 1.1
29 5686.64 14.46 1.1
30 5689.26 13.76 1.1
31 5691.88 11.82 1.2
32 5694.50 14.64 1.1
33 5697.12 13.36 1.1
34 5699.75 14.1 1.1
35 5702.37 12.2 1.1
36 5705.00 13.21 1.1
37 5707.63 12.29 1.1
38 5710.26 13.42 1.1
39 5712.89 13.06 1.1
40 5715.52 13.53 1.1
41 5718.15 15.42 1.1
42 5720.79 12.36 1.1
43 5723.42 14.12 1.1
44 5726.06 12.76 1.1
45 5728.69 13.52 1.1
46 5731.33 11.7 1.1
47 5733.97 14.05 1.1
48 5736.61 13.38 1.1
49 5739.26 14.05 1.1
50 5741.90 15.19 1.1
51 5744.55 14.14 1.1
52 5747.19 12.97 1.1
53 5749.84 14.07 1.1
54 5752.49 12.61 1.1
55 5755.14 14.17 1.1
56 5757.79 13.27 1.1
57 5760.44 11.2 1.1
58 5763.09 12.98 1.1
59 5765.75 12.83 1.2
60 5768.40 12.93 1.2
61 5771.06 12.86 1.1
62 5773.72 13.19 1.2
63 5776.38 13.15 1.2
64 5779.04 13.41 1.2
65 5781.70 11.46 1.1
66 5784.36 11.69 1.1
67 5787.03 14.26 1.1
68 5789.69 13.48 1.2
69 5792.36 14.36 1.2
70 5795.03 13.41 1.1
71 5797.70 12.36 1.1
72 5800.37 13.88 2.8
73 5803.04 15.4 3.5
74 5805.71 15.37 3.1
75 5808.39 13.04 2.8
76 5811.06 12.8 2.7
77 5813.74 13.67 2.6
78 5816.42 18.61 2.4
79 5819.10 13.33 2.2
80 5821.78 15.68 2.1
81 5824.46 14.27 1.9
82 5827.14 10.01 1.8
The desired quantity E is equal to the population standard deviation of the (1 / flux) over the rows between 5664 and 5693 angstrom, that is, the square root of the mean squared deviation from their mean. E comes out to 0.0077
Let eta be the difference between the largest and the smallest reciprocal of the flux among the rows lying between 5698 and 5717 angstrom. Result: 0.011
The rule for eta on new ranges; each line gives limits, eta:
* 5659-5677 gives 0.024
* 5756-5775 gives 0.014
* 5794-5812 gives 0.016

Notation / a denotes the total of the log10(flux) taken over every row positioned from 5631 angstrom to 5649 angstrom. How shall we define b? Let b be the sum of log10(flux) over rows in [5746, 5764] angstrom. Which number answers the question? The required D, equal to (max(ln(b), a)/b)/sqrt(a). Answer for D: 0.363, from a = 8.00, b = 7.80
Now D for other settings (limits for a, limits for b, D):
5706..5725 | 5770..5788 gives 0.362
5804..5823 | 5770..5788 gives 0.368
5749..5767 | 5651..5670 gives 0.369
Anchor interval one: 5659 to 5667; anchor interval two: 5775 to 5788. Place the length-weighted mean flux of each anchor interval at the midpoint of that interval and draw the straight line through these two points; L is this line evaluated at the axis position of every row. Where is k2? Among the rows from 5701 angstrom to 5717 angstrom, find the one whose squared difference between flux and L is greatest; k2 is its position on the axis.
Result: 5702.37 angstrom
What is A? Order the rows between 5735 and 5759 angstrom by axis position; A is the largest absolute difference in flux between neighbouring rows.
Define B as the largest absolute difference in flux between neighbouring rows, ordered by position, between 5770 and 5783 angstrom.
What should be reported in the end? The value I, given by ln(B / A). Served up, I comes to 0.22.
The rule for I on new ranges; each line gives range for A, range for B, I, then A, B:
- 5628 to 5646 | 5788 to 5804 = -0.41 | 2.28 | 1.52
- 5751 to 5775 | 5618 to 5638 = -0.20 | 2.07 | 1.69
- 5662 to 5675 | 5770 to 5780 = -2.03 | 2.51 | 0.33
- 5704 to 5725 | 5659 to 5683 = -0.20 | 3.06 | 2.51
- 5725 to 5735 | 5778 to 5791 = 0.09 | 2.35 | 2.57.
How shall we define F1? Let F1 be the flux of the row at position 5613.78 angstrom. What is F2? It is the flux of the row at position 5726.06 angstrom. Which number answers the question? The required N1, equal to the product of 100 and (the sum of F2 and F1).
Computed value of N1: 2752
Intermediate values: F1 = 14.76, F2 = 12.76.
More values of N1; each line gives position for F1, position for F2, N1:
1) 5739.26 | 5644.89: 2809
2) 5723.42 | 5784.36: 2581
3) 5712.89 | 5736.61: 2644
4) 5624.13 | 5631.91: 2561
